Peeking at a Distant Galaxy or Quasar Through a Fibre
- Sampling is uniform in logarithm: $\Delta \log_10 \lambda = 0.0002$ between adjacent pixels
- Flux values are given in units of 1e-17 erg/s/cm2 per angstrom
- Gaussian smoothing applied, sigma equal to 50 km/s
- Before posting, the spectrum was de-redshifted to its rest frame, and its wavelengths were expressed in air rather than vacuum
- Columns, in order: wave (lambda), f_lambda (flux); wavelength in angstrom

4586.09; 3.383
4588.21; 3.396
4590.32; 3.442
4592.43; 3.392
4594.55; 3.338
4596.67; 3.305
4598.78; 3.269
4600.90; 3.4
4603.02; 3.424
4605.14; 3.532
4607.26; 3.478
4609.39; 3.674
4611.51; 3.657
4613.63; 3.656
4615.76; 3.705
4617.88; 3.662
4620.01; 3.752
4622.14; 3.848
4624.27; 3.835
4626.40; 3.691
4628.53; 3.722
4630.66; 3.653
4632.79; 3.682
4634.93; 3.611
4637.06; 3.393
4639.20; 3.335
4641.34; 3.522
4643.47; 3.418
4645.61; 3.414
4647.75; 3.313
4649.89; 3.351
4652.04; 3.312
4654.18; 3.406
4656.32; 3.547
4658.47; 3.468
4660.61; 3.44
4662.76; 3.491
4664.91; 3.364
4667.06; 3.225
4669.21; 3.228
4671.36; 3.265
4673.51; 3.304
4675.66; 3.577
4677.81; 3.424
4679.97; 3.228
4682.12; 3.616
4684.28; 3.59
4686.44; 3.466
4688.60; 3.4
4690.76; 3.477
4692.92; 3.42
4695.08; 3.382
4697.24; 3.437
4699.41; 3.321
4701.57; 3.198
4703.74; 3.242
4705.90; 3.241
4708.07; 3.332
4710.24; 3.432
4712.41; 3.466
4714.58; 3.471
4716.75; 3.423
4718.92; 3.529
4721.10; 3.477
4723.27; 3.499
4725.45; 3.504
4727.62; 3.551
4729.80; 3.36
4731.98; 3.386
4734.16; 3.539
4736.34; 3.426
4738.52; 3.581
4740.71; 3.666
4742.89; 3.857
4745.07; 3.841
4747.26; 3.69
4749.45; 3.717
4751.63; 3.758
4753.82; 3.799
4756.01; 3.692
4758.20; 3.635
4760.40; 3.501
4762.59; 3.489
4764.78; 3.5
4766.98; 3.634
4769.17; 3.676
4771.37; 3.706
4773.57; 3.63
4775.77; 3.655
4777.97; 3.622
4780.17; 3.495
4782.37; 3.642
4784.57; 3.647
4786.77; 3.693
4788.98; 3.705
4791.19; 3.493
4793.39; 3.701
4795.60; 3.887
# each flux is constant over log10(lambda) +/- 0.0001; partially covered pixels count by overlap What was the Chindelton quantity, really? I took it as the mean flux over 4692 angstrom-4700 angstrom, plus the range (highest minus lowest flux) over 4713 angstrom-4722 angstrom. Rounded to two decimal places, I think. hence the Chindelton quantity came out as 3.50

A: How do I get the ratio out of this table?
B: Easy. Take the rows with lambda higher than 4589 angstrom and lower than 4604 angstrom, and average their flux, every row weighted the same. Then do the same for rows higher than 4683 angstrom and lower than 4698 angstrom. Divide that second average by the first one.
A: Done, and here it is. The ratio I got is 1.03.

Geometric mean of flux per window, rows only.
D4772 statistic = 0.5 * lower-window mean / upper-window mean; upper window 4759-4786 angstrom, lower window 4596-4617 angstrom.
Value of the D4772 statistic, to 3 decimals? 0.487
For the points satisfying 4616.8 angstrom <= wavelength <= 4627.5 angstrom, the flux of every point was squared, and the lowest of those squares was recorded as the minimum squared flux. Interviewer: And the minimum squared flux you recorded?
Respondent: 13.4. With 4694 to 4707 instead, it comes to 10.2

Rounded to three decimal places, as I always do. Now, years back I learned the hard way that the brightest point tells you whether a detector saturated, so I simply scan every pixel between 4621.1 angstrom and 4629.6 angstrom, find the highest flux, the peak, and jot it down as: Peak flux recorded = 3.848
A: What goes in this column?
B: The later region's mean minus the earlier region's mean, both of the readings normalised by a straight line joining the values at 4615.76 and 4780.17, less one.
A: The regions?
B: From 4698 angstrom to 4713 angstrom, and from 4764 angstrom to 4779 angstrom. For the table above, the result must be 0.11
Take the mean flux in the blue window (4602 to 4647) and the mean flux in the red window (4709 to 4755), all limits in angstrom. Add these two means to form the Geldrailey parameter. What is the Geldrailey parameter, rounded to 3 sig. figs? 7.17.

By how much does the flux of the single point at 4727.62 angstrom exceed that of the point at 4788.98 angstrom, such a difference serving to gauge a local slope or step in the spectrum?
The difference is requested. -0.15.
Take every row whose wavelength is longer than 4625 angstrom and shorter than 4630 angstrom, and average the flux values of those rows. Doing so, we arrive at 3.71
